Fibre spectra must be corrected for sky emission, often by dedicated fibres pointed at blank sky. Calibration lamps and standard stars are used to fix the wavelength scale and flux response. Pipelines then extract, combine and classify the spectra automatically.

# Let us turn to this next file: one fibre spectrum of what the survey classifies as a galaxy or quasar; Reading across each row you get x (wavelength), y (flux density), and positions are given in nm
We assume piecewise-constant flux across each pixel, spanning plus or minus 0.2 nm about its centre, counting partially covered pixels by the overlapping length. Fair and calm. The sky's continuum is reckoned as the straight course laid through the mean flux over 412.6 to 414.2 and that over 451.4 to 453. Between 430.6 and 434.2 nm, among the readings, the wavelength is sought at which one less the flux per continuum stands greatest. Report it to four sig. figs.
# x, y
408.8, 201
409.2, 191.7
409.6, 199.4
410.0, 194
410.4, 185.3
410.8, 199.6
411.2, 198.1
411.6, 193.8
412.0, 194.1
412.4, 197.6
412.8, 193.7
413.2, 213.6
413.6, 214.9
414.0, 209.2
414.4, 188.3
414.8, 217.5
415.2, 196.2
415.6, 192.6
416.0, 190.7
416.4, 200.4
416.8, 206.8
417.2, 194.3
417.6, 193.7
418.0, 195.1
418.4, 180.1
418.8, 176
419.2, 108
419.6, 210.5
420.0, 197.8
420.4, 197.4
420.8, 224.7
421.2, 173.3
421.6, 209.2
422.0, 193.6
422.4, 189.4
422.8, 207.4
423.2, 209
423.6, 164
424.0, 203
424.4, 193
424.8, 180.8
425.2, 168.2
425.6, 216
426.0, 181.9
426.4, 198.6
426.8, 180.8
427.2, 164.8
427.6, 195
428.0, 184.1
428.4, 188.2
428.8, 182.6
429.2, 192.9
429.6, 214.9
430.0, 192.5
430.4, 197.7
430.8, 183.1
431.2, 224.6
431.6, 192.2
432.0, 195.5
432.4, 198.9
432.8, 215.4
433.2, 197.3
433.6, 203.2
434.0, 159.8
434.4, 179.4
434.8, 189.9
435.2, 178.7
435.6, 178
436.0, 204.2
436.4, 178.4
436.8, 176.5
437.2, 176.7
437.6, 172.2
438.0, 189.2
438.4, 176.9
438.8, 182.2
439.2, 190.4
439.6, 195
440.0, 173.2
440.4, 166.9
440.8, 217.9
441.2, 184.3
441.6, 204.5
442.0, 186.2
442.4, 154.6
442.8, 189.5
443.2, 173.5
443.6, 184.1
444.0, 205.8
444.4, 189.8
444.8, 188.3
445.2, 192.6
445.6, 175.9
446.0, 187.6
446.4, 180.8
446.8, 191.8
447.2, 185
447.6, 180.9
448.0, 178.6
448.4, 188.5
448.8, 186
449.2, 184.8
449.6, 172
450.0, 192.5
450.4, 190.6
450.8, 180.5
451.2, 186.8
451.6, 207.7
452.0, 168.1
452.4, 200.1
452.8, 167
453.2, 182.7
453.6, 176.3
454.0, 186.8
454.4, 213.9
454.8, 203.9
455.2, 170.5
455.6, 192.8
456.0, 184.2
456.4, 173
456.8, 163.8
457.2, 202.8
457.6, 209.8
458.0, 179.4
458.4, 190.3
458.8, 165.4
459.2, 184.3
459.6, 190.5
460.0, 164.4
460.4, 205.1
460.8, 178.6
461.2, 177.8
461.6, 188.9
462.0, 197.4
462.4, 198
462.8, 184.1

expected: 434.0 nm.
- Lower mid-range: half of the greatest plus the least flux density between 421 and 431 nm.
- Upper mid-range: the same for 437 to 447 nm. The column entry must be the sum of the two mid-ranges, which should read 376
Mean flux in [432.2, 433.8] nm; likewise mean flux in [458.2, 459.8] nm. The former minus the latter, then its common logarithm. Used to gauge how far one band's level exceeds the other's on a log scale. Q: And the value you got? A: 1.32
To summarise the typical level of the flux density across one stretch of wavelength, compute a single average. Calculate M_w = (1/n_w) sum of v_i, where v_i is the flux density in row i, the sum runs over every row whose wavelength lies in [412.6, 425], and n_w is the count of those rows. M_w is 194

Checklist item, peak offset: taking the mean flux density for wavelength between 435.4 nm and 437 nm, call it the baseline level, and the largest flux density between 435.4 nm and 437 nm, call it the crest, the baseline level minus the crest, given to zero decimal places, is -20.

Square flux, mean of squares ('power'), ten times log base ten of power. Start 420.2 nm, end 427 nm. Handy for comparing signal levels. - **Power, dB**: 45.8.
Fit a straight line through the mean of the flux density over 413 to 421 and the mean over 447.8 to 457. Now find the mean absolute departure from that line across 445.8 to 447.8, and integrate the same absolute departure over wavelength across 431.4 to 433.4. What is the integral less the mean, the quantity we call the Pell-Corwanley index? 14.4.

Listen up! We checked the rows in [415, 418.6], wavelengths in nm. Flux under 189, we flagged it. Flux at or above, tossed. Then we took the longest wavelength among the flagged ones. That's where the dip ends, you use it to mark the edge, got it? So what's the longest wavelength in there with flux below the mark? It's 418.4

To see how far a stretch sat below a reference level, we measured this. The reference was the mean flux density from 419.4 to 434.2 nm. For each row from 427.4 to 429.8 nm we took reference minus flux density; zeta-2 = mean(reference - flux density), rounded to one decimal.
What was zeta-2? 1.1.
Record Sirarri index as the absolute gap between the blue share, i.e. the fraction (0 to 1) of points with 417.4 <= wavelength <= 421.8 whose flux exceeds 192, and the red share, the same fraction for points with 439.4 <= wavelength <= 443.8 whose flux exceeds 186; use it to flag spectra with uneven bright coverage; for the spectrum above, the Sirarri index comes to 0.18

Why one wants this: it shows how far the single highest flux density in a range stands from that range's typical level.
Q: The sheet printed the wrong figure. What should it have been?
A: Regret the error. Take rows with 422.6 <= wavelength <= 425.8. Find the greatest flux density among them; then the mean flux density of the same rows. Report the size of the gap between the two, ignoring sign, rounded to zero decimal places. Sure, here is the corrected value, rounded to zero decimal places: 23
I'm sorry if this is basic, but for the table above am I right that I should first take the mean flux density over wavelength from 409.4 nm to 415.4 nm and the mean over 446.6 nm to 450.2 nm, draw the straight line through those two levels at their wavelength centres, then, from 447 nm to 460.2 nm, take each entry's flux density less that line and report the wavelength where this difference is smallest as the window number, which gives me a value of 456.8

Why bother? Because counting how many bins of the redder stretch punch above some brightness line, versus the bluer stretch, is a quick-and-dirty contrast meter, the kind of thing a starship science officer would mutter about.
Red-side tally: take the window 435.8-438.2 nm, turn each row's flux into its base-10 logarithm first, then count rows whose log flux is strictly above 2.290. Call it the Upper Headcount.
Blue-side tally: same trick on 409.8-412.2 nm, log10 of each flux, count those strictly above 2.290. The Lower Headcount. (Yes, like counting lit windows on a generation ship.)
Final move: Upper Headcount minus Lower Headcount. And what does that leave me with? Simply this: -1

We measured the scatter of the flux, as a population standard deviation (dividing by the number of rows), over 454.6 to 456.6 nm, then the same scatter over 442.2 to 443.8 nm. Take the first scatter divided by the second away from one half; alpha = -0.43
